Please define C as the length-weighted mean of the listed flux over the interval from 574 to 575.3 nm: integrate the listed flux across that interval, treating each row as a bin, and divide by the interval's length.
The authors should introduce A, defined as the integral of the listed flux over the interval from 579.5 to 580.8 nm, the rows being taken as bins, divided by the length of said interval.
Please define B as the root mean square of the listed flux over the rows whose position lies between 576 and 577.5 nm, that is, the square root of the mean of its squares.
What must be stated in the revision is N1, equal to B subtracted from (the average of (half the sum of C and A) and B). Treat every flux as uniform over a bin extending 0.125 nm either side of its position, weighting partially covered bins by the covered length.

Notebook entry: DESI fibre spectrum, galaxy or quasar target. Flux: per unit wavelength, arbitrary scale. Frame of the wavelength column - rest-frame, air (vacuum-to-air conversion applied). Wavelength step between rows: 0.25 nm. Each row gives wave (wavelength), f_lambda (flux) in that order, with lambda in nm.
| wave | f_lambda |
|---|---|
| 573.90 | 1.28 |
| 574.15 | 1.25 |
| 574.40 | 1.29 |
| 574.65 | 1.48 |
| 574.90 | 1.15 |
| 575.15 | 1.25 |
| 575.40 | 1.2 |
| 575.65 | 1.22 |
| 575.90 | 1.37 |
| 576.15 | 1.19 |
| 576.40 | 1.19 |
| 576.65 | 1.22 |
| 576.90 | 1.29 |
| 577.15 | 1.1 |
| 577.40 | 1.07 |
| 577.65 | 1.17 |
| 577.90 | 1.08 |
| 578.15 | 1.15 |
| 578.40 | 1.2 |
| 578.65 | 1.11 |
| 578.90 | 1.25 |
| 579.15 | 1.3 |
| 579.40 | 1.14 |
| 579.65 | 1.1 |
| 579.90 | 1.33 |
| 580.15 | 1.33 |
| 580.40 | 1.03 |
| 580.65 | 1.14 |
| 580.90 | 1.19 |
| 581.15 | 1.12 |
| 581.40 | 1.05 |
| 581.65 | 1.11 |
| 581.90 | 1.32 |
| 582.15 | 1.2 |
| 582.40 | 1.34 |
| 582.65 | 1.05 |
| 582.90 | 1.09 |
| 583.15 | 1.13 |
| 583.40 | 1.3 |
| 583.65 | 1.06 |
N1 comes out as 0.027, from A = 1.19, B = 1.18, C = 1.28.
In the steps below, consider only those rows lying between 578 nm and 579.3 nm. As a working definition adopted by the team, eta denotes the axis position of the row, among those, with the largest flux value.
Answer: 579.15 nm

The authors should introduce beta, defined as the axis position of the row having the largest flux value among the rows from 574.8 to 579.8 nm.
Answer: 575.90 nm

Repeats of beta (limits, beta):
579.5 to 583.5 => 582.40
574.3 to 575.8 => 574.65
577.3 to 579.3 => 579.15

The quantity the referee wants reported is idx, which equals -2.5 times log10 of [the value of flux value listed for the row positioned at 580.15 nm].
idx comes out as -0.31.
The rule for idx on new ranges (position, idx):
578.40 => -0.20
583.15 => -0.13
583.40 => -0.28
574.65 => -0.43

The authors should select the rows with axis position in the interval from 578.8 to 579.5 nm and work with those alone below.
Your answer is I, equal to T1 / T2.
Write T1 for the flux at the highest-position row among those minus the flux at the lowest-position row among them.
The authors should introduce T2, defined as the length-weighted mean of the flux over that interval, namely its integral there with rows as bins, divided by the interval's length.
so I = -0.089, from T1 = -0.11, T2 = 1.23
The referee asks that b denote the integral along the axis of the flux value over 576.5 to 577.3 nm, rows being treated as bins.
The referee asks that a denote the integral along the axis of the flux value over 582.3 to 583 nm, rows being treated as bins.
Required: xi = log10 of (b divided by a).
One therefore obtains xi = 0.07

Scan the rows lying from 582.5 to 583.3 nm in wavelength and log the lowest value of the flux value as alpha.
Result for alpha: 1.05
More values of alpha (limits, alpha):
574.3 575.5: 1.15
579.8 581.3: 1.03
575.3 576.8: 1.19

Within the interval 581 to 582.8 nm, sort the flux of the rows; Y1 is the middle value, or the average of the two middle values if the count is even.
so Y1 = 1.12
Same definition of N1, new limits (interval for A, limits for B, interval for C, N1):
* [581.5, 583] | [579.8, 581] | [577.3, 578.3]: -0.028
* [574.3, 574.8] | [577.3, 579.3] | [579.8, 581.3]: 0.056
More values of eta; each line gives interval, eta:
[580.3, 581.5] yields 580.90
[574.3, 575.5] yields 574.65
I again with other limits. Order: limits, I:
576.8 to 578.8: -0.157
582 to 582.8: -0.125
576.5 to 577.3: -0.100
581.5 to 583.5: 0.160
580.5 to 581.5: -0.080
